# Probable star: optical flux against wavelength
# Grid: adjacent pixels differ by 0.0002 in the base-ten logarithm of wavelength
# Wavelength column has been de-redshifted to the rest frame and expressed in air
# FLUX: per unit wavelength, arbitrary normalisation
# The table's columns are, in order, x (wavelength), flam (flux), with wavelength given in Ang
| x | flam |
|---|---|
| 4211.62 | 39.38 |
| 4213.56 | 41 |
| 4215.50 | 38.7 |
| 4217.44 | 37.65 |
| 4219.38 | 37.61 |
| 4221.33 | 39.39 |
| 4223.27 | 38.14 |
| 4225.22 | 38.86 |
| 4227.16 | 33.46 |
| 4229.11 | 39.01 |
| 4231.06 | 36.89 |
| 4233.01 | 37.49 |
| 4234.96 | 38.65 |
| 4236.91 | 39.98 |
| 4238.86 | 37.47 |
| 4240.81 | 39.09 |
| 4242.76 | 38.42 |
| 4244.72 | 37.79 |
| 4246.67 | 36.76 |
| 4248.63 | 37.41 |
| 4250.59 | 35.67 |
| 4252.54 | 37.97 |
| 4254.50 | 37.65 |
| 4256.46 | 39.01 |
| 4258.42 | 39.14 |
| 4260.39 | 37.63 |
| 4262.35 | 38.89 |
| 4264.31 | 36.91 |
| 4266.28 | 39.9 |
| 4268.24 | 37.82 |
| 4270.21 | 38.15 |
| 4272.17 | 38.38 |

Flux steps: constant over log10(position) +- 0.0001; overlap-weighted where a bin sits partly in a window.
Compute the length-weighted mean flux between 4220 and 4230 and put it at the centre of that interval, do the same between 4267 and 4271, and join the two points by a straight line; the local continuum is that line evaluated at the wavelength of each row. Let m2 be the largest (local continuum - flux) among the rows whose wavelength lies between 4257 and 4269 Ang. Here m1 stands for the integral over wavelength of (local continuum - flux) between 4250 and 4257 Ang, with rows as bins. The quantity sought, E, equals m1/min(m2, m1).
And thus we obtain 2.4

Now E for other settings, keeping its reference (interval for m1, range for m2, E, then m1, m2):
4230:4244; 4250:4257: 1.0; -6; 2.3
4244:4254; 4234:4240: 21.0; 8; 0.4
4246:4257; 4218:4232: 1.5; 7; 4.3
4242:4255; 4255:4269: 6.6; 8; 1.2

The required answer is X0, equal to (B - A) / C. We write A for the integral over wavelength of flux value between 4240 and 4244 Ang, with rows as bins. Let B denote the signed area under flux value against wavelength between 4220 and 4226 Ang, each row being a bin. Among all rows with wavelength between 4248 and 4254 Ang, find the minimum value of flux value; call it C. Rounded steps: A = 155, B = 232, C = 35.67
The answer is 2.2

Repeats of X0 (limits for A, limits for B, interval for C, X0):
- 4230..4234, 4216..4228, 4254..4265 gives 8.2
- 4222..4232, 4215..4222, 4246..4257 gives -3.0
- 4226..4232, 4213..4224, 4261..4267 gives 5.6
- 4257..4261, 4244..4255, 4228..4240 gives 6.9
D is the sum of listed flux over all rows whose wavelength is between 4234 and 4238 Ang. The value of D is 79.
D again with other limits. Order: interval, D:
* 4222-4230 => 149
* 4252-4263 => 230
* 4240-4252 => 225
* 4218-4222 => 77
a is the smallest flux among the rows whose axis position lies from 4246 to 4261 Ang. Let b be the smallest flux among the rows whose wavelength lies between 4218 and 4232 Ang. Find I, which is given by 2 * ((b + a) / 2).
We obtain 69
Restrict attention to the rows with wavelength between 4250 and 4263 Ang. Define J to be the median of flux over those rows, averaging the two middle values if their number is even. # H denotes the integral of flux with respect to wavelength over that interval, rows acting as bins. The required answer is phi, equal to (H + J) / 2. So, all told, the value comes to 266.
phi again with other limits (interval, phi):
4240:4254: 282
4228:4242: 288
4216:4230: 283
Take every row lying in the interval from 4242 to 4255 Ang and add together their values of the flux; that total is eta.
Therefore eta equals 262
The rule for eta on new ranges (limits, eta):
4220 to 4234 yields 263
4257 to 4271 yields 268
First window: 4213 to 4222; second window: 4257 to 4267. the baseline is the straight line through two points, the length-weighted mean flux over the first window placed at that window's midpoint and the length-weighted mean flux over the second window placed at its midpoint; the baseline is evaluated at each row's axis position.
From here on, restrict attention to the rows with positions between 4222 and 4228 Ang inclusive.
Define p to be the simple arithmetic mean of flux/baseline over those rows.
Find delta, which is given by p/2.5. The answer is 0.381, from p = 0.95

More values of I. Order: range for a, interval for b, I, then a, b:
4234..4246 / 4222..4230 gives 71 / 37.47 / 33.46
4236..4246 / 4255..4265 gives 74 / 37.47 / 36.91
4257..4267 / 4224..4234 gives 70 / 36.91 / 33.46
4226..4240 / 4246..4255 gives 69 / 33.46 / 35.67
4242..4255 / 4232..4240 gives 73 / 35.67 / 37.47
